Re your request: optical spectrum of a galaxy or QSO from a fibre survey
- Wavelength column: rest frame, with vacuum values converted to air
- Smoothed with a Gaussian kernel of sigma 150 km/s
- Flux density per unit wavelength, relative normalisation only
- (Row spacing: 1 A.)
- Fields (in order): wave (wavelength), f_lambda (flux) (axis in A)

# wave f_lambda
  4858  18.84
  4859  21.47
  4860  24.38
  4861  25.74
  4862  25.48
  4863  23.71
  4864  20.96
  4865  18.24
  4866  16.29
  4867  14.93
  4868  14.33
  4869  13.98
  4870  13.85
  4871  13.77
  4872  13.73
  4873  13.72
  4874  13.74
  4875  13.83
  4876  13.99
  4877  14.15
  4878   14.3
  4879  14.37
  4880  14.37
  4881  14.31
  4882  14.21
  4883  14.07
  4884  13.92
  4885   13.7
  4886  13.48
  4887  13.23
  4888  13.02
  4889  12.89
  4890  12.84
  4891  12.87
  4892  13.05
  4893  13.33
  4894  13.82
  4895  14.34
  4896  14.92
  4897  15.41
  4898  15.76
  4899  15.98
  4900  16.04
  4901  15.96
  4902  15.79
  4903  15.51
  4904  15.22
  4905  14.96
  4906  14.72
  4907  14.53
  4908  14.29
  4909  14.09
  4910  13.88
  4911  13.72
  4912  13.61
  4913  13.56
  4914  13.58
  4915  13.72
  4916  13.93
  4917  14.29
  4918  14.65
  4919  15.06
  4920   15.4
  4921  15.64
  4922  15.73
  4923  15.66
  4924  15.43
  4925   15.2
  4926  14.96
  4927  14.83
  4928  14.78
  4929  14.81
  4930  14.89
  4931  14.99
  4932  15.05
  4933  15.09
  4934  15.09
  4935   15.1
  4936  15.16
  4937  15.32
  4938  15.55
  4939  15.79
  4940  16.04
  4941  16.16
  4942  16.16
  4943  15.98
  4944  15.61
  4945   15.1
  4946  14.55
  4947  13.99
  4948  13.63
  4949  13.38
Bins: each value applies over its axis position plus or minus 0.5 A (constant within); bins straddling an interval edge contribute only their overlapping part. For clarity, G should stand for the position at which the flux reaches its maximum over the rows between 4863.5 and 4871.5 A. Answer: 4864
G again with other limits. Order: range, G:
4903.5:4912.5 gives 4904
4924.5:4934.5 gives 4925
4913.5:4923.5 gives 4922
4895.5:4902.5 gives 4900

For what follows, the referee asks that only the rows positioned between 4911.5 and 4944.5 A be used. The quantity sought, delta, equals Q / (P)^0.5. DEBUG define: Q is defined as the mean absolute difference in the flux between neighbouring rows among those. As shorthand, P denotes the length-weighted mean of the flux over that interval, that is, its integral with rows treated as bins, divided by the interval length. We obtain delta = 0.041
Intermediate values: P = 15.1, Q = 0.16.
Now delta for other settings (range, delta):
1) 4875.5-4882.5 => 0.024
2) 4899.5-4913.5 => 0.050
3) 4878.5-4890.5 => 0.038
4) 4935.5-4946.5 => 0.066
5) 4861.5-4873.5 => 0.260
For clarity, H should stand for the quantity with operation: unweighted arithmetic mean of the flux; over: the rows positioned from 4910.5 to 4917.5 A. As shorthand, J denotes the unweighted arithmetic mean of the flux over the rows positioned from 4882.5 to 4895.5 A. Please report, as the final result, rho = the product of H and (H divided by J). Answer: 14.1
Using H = 13.8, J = 13.4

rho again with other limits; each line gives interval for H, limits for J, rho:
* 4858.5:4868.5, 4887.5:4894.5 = 32.2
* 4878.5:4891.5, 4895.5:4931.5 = 12.5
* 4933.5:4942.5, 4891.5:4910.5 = 16.4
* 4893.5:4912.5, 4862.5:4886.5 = 14.7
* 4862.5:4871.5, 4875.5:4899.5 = 19.8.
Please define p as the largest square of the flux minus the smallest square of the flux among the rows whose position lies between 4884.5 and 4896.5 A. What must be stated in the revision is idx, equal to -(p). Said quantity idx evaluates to -58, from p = 58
